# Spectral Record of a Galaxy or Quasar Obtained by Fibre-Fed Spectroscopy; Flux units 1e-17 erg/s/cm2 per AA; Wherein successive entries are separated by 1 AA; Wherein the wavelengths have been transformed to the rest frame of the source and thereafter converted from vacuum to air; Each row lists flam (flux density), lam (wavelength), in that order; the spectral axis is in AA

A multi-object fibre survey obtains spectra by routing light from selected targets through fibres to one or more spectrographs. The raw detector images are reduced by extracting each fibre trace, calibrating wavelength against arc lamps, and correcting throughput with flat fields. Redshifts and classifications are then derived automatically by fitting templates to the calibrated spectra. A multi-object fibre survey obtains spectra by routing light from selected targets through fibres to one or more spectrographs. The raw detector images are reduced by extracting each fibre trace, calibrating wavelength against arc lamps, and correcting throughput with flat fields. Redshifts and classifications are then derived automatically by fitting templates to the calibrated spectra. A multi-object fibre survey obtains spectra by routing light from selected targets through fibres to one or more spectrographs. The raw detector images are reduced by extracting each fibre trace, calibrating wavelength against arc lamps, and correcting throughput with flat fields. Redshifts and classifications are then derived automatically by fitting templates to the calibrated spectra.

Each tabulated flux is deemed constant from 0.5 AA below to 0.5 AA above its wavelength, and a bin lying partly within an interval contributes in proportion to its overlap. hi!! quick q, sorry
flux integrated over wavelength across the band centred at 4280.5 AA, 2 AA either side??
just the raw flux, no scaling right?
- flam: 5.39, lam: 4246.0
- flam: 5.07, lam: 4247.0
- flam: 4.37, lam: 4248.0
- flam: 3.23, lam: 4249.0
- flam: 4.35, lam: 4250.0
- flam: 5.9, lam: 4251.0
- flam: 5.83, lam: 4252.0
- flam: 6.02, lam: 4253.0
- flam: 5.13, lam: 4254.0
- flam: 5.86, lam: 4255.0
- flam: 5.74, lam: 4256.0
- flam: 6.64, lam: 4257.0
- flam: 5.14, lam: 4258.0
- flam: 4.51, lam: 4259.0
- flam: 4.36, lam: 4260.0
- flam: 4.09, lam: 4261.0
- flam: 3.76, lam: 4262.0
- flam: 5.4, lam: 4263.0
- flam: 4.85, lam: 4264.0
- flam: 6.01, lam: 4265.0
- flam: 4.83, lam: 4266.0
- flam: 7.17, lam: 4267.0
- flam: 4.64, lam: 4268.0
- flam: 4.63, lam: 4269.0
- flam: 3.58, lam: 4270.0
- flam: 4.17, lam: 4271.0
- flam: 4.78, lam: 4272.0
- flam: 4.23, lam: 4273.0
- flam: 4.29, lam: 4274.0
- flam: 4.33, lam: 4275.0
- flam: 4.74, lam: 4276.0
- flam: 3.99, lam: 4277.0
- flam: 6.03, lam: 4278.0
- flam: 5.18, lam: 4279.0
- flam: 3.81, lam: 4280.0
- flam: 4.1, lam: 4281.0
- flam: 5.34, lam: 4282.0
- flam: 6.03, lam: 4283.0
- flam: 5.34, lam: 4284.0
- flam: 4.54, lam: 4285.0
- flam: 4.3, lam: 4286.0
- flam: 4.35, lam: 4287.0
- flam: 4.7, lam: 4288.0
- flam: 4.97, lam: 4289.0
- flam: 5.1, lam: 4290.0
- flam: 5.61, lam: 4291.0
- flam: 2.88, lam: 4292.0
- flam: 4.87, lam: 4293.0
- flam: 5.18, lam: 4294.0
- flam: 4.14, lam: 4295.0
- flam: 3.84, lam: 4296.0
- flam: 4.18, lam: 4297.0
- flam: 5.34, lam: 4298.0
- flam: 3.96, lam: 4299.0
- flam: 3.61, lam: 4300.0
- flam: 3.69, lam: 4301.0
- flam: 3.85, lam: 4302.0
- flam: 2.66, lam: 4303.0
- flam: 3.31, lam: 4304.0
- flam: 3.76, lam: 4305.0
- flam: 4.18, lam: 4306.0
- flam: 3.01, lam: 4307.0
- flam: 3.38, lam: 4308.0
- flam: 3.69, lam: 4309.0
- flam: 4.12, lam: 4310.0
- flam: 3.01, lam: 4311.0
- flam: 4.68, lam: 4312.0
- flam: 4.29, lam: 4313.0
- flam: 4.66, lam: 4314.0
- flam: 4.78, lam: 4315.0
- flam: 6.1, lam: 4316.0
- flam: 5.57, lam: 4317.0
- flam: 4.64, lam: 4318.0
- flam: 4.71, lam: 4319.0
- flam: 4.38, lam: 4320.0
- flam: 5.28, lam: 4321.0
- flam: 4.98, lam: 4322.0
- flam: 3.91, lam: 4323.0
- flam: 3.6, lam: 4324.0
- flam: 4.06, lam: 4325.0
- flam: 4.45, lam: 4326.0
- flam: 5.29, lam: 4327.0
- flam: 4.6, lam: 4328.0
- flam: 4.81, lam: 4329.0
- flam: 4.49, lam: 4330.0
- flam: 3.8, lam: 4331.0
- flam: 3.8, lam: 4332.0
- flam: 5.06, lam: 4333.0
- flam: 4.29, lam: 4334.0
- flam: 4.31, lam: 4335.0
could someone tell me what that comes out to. 18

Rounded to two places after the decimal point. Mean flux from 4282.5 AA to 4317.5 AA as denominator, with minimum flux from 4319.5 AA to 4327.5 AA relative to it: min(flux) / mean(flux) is 0.83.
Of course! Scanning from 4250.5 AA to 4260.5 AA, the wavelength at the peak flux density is 4257.0 AA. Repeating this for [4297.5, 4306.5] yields 4298.0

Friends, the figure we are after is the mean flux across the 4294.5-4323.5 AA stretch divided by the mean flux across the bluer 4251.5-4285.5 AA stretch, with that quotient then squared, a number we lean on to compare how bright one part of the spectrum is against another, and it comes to 0.71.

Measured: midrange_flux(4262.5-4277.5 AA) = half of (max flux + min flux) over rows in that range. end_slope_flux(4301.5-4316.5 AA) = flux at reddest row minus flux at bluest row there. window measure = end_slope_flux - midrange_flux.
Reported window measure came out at -3.1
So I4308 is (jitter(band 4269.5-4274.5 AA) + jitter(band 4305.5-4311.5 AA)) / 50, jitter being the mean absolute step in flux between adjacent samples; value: 0.023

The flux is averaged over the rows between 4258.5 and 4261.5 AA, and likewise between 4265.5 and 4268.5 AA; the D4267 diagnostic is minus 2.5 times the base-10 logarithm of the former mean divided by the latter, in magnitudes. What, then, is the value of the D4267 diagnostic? 0.27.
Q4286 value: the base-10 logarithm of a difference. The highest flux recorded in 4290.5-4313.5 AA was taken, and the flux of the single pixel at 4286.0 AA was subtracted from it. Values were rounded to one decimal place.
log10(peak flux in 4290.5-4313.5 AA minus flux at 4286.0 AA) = 0.1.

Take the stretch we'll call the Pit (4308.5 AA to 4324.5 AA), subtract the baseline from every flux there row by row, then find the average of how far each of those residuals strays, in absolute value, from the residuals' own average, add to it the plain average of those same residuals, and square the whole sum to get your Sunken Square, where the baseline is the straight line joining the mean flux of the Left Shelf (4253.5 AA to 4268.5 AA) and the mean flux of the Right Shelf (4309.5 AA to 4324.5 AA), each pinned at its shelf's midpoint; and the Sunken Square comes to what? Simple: 0.28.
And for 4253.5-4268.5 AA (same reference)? 0.54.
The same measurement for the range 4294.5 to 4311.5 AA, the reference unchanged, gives 0.34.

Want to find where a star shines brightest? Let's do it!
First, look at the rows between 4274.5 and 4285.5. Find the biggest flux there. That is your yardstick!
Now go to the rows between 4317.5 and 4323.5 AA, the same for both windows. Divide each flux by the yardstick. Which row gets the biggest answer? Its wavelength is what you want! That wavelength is 4321.0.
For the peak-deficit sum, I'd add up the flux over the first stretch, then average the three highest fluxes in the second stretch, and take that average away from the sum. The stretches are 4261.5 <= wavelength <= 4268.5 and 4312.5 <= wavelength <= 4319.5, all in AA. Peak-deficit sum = 31.2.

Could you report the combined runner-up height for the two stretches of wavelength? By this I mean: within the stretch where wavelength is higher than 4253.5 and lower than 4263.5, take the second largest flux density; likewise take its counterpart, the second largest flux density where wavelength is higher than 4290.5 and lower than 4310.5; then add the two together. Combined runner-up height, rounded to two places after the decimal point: 11.20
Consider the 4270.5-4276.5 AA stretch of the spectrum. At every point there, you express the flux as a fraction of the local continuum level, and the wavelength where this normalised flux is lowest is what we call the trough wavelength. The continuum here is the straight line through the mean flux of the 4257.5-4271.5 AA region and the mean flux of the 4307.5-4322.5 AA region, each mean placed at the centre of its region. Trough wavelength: 4271.0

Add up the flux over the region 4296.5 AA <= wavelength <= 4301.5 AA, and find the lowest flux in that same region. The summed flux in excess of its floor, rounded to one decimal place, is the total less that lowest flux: 17.2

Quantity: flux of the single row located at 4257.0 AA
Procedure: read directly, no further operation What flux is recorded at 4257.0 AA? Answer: 6.64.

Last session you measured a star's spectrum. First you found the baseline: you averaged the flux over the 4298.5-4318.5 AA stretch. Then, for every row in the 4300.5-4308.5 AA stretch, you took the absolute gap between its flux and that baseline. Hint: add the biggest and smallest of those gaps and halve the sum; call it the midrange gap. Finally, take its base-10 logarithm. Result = -0.119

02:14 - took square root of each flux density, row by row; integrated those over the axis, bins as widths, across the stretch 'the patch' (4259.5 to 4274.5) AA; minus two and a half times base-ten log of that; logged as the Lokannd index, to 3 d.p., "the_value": -3.778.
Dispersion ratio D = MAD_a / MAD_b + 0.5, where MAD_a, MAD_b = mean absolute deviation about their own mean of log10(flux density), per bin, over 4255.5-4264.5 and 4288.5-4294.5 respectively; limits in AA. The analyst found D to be 1.4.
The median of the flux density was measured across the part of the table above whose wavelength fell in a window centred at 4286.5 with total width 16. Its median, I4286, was 4.92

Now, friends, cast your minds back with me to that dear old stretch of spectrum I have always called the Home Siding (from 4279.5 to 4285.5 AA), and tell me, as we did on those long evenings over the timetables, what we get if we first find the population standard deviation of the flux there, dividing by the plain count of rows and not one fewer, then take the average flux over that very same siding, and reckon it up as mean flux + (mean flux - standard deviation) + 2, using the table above 10.94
